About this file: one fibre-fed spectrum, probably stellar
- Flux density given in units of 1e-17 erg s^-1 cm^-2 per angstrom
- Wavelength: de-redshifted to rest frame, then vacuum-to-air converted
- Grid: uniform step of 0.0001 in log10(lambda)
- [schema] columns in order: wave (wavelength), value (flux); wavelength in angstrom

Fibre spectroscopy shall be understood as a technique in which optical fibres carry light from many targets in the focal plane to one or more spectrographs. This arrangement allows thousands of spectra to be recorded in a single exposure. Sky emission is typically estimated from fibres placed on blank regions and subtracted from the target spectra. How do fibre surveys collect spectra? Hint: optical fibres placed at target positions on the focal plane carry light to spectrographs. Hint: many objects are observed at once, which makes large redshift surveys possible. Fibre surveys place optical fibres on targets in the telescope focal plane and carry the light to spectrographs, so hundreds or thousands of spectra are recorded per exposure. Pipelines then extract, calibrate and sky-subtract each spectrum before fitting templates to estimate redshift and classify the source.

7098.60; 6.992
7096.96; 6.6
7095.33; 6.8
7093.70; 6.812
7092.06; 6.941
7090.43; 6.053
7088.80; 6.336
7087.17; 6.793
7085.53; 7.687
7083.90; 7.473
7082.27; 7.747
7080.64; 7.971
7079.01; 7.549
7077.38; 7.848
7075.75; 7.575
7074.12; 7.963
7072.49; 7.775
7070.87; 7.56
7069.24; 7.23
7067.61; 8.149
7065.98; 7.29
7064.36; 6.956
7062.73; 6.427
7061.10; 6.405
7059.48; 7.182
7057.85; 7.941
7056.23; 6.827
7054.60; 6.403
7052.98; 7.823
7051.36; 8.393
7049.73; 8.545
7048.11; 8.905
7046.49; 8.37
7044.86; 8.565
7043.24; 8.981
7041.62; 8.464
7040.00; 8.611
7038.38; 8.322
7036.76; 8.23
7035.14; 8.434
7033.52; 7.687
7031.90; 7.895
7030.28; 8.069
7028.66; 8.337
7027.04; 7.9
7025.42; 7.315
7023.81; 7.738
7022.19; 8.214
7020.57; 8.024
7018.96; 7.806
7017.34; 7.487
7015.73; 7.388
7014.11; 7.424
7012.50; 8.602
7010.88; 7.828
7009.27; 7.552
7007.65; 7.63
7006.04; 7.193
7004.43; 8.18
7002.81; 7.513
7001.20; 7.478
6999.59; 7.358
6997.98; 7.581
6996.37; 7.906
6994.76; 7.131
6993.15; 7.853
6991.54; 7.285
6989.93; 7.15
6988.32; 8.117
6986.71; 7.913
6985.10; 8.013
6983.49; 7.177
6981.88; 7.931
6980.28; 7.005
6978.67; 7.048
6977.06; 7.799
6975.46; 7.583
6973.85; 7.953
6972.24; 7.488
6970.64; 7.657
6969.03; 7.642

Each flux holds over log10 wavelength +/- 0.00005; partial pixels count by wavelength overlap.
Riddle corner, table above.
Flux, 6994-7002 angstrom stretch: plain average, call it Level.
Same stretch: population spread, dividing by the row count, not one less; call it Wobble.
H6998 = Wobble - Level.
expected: -7.2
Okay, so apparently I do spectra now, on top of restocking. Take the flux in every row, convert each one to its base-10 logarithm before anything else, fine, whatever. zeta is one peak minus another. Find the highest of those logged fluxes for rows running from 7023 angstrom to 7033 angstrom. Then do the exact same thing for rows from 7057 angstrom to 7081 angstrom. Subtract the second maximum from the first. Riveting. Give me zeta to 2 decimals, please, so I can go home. 0.01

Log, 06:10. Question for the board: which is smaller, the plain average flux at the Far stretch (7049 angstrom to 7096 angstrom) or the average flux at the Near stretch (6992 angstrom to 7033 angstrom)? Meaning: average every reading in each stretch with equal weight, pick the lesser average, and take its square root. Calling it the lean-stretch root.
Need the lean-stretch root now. 2.71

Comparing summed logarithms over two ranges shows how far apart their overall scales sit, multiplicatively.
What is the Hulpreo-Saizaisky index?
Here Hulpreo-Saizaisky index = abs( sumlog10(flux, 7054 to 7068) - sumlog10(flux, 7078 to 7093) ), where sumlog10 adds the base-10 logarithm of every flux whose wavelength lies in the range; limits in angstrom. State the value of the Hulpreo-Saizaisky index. 0.058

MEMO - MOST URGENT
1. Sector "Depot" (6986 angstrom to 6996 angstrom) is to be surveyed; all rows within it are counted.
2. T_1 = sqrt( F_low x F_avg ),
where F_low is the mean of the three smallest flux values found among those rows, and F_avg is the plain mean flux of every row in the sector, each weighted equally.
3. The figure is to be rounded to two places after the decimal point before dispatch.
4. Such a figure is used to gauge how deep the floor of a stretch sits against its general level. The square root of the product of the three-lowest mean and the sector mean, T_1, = 7.38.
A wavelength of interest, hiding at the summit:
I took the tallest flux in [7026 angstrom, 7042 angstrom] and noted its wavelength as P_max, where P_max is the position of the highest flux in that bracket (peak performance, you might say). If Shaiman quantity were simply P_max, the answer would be 7040.00 angstrom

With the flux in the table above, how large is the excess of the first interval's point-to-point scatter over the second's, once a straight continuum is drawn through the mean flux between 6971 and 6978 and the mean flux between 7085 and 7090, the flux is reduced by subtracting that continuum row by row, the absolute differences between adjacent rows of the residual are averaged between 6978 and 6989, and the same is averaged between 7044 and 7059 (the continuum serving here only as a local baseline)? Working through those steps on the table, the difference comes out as -0.116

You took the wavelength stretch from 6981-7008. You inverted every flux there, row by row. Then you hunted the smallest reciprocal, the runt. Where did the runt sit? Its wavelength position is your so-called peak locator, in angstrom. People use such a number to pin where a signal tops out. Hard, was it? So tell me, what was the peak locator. 7004.43 angstrom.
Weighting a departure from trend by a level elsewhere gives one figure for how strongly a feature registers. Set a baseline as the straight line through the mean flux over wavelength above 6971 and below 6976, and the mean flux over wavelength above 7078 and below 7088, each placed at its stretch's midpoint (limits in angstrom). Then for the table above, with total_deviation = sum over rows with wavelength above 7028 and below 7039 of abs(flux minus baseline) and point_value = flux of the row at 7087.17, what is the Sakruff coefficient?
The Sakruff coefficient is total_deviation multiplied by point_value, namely 26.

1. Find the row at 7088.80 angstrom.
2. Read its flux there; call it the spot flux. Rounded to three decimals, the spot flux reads 6.336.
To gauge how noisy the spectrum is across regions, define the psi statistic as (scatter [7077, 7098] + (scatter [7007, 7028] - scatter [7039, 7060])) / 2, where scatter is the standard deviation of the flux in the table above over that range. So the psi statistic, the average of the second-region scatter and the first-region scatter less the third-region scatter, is 0.09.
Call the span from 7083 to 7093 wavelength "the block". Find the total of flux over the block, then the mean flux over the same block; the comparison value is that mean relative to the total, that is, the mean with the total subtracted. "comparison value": -34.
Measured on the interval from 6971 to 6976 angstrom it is -15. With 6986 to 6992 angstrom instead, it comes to -23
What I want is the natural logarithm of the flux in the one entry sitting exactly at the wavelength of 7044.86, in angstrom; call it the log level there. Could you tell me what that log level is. 2.15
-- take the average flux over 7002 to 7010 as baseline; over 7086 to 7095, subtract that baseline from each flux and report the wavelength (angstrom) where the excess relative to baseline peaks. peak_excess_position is 7092.06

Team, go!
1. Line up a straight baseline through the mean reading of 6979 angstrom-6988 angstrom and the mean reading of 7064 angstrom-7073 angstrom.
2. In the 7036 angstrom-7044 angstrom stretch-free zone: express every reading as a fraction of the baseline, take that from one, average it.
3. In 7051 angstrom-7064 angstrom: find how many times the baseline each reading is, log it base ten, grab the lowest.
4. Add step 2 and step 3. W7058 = -0.20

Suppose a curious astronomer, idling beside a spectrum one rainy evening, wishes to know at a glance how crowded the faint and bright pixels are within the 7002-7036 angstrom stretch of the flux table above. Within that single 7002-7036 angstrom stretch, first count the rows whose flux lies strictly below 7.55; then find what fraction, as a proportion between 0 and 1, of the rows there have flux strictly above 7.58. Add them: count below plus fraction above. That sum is 7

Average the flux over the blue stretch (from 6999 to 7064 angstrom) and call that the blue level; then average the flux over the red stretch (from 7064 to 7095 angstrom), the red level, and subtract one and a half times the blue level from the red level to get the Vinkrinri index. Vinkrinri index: -4.40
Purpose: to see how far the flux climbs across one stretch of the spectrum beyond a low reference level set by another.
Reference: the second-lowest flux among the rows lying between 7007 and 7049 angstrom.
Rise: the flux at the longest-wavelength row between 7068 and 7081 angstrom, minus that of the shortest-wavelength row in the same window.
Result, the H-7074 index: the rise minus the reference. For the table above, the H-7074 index -6.65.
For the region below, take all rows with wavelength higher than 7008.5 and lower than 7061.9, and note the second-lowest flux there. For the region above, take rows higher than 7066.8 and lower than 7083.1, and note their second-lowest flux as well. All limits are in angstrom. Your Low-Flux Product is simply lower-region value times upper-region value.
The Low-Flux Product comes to 48.4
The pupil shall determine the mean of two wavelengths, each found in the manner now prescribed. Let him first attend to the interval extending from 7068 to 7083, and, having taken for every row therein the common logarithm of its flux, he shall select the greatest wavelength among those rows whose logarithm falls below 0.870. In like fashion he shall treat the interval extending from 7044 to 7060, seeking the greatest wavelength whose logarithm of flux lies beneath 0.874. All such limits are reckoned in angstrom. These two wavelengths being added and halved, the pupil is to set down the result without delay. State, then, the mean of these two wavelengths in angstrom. 7064.4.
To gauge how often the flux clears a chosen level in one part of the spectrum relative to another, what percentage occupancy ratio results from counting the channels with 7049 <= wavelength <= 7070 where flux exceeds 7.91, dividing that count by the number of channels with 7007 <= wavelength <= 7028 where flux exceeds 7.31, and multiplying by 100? 31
